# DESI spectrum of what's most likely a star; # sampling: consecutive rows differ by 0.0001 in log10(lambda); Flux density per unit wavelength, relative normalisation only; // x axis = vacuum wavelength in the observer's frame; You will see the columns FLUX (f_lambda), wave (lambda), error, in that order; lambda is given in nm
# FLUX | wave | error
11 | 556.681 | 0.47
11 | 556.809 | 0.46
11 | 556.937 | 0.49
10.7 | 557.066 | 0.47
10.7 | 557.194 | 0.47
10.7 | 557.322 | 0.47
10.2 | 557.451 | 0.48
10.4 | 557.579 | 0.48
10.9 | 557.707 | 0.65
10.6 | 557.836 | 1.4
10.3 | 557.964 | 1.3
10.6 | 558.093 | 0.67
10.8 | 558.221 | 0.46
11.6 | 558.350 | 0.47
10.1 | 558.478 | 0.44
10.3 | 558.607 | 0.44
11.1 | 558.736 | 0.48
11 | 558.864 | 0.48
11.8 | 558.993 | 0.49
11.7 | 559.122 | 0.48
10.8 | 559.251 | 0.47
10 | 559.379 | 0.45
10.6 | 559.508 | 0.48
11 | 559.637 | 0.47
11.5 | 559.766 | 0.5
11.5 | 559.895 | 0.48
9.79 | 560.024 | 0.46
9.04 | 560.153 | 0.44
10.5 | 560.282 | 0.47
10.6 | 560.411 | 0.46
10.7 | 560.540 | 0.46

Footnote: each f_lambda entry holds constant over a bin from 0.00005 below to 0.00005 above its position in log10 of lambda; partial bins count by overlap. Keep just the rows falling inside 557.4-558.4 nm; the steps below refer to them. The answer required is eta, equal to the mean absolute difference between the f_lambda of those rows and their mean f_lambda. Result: 0.3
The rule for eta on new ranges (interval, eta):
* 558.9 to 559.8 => 0.5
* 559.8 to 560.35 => 0.8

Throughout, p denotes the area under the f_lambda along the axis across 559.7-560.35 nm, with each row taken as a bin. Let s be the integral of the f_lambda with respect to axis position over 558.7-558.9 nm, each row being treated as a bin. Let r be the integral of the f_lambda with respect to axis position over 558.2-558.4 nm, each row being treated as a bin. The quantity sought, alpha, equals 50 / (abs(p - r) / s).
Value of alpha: 24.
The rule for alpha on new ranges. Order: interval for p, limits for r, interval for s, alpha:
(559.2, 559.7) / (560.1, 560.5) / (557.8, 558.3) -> 211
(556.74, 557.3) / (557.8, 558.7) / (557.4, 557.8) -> 60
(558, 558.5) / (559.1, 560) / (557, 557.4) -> 48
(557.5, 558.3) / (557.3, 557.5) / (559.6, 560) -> 35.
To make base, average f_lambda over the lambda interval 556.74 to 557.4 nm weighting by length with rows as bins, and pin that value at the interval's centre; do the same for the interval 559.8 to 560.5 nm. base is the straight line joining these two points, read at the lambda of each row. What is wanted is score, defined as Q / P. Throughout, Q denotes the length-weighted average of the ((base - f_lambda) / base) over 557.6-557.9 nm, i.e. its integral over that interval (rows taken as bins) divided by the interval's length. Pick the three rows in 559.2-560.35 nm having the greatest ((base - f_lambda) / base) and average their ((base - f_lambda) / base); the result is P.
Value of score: 0.01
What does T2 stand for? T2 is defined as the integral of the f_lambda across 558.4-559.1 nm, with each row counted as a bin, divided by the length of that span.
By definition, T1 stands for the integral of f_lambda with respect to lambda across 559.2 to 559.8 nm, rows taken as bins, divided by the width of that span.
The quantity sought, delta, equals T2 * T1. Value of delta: 117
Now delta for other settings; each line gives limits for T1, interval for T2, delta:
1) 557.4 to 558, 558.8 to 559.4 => 117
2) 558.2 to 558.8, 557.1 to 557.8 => 114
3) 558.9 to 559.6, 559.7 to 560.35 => 115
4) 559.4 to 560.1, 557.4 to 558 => 113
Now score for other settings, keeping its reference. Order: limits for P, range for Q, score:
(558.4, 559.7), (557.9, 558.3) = 0.11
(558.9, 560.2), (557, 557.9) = 0.18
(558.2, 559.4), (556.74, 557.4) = -0.01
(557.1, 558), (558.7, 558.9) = -1.23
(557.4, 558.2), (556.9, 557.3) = 0.05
